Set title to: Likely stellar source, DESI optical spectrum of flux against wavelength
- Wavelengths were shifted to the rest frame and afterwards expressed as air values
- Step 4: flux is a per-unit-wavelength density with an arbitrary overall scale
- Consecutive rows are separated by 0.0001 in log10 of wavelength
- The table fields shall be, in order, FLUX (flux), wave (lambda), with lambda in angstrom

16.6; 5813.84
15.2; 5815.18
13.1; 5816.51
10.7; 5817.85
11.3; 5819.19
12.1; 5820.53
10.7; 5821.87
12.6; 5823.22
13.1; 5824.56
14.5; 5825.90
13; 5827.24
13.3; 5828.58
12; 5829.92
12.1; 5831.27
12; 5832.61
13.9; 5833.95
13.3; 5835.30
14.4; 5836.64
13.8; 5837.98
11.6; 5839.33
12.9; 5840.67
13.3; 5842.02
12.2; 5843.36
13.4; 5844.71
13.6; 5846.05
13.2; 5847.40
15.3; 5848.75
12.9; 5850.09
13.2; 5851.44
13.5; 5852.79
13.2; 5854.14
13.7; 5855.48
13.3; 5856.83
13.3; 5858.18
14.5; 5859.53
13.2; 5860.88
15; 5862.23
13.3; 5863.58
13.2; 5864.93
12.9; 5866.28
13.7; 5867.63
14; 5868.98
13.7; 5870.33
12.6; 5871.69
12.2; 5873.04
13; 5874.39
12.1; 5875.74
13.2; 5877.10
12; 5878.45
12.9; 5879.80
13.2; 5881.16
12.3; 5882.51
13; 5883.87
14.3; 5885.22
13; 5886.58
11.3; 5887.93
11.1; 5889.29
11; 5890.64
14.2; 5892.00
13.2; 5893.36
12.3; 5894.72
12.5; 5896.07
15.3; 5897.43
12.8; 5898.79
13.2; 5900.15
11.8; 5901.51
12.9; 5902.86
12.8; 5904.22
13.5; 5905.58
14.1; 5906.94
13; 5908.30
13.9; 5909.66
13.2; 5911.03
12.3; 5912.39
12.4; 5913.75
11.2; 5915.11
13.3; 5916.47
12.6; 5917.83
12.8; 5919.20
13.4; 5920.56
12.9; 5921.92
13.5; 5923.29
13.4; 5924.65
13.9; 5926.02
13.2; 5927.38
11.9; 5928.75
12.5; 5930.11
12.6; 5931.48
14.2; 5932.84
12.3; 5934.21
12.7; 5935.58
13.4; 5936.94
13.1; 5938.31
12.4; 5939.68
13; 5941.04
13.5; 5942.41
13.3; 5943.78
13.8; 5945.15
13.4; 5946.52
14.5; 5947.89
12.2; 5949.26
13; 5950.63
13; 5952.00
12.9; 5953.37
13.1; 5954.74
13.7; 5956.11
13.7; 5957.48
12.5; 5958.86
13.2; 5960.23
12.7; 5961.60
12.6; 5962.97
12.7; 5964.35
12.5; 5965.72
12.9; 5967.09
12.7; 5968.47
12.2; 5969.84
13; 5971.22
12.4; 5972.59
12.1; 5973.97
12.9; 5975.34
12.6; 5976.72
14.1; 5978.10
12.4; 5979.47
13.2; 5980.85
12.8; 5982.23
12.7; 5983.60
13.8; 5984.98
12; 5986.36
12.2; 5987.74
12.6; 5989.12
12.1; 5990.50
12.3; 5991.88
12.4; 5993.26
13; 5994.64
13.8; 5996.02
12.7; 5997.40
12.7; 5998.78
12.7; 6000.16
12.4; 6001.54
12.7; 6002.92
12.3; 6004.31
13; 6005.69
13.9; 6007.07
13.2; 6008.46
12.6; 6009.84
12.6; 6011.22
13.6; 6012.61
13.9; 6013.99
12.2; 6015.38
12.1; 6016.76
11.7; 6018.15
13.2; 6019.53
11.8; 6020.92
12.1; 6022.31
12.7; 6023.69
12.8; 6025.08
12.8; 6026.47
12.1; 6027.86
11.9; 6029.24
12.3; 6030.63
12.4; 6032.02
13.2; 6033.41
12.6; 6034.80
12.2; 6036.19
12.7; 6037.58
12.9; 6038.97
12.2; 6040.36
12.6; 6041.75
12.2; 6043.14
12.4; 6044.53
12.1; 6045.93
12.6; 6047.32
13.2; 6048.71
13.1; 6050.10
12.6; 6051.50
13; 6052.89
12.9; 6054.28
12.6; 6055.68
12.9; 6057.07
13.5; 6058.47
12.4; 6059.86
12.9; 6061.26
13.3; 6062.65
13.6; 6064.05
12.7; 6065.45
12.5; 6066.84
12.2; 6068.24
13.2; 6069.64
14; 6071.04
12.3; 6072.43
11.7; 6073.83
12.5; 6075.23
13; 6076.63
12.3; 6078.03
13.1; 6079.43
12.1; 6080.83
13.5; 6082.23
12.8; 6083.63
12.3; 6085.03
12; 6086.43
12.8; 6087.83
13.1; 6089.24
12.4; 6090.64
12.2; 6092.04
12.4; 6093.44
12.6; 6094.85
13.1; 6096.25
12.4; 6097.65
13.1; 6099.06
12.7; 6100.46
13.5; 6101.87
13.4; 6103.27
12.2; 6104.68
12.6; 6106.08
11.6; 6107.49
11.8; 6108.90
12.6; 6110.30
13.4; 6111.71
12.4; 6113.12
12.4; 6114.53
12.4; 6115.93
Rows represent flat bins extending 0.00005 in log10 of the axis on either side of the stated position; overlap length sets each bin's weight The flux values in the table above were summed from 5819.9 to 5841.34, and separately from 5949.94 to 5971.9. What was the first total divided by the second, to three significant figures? 0.995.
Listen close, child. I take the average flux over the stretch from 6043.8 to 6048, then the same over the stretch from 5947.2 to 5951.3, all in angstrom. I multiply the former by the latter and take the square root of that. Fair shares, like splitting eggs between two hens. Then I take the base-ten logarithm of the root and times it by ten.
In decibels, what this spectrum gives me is 11.07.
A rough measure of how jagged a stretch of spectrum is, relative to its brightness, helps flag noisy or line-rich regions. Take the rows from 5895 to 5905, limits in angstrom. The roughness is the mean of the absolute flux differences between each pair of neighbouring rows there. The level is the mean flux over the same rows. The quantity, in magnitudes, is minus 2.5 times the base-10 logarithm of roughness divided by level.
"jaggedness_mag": 2.4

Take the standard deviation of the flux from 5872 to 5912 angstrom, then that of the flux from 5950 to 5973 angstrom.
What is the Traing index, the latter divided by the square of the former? 0.4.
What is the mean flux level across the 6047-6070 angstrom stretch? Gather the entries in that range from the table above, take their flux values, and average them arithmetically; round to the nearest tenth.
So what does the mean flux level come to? 12.9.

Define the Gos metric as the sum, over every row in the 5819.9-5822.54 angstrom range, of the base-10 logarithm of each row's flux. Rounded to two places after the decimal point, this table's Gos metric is 2.11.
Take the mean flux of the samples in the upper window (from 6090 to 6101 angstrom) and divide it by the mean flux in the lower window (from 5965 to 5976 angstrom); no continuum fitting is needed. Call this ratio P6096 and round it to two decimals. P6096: 1.00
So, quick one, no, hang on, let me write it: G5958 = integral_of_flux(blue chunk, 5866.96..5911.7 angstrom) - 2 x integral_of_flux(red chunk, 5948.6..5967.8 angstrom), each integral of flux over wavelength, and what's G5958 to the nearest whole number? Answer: 84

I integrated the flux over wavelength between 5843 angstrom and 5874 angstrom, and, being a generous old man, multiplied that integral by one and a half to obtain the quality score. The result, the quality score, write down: 625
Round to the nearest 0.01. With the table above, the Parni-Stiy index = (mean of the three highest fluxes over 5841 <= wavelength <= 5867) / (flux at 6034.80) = 1.19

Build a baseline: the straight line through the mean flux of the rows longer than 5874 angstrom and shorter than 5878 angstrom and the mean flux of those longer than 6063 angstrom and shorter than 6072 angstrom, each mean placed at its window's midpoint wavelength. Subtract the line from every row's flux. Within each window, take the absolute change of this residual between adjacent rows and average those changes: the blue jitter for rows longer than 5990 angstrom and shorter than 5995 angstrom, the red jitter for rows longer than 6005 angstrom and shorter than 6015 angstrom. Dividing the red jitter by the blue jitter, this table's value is 1.96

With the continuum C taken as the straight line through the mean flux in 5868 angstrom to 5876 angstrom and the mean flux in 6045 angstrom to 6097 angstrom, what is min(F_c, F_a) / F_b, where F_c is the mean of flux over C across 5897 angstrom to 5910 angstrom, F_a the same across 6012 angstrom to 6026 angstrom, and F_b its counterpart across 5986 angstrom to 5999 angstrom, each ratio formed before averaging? 1.00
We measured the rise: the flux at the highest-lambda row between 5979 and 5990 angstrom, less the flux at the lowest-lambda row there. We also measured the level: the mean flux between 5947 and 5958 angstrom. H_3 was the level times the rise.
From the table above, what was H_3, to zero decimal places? 3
